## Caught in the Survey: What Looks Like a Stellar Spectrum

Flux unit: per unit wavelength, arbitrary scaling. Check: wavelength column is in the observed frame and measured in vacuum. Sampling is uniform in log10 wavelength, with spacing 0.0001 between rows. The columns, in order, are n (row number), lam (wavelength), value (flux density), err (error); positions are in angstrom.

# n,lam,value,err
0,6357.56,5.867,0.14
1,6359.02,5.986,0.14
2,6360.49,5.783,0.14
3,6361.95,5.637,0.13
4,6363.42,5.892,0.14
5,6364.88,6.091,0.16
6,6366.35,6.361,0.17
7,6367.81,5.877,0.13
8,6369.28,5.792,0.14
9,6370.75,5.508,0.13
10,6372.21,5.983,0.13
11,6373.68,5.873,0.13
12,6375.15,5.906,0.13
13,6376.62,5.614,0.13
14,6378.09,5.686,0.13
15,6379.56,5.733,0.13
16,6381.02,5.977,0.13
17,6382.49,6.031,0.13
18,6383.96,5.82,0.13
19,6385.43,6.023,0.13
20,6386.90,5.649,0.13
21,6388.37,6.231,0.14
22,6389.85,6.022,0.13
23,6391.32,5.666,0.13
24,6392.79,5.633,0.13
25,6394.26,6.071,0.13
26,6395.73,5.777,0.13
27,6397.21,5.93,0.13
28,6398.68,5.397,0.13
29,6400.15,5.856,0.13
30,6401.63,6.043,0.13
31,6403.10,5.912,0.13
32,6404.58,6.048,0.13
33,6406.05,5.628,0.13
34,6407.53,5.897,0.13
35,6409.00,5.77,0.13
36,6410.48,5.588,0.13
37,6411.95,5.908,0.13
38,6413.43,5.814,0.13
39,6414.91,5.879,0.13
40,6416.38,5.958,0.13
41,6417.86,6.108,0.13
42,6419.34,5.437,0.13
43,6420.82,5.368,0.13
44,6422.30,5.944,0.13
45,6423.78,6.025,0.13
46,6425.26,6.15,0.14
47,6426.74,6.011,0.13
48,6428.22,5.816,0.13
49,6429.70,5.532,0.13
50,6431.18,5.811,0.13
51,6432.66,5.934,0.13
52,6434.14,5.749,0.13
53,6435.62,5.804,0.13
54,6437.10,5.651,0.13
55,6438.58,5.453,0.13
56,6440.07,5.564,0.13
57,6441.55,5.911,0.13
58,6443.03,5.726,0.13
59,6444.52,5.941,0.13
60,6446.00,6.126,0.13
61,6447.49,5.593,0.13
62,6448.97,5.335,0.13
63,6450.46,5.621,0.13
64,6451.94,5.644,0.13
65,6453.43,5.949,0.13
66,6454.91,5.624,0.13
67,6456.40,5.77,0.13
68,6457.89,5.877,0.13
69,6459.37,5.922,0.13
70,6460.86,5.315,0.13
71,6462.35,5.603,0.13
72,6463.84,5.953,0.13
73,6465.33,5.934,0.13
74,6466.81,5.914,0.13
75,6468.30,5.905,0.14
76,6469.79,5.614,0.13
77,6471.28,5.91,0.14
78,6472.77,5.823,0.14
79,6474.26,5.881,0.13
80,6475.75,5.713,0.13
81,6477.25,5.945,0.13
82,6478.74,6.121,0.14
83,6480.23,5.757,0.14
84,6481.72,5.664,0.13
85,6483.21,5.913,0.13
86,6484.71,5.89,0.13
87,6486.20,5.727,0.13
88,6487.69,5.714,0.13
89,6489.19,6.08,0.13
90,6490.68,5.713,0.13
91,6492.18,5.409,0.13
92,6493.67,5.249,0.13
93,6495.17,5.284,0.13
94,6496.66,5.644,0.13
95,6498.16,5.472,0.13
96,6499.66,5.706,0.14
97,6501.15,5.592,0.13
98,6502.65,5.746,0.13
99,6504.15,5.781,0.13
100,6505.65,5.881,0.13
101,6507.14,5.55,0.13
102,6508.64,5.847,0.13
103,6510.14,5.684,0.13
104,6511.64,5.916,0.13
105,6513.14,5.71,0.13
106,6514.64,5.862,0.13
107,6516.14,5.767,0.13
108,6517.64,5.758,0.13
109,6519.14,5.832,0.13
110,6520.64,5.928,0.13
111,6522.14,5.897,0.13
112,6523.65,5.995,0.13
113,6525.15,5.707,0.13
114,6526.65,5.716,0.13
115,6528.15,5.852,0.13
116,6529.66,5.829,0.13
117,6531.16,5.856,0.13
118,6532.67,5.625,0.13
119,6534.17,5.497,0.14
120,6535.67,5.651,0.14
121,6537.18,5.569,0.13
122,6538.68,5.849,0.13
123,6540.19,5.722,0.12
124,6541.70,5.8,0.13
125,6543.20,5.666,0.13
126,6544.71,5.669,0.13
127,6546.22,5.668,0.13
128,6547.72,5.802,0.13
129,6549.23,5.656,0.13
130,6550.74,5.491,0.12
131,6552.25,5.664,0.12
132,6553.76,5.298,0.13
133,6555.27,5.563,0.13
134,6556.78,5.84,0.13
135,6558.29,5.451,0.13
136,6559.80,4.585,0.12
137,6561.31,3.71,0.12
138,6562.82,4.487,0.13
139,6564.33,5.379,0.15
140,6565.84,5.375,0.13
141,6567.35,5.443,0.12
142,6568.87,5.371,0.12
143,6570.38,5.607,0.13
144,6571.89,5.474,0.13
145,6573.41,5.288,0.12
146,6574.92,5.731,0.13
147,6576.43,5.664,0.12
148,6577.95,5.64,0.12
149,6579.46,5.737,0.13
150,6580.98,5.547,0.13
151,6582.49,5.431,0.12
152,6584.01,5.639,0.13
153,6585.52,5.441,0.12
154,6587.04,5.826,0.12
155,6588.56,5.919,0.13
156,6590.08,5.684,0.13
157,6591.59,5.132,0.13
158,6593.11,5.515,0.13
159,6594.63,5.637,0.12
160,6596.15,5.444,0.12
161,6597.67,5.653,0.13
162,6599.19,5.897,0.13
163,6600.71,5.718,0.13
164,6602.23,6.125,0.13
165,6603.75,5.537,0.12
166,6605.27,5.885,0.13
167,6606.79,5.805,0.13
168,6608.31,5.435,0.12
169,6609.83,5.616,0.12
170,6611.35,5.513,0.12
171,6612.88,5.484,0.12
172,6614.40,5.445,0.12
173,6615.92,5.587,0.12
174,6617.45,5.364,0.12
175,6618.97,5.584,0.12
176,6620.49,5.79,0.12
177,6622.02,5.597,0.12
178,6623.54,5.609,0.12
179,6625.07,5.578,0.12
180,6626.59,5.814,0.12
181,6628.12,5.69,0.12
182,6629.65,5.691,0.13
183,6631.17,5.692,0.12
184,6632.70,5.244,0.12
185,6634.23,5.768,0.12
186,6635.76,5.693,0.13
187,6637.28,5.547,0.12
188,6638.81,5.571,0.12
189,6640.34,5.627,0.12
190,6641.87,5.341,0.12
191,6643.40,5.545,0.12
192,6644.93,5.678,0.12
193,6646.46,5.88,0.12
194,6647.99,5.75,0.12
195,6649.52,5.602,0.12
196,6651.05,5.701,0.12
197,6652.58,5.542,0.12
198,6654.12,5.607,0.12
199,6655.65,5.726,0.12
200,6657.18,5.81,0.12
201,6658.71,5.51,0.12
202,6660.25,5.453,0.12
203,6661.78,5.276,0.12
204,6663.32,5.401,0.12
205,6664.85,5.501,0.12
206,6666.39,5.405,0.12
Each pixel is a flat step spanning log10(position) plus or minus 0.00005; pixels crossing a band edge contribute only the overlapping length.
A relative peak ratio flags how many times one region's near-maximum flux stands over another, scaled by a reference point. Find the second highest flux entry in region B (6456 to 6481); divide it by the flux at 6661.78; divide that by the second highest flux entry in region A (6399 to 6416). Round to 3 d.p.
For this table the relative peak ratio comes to 0.187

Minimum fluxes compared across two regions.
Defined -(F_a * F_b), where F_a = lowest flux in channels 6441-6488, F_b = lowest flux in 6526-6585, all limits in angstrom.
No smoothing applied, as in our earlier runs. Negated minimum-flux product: -19.7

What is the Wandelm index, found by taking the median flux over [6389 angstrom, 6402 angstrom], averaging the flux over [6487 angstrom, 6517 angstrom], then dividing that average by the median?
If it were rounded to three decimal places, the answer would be 0.970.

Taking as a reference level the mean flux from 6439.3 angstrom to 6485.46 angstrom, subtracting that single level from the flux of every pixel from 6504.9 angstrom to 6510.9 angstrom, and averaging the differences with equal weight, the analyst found -0.048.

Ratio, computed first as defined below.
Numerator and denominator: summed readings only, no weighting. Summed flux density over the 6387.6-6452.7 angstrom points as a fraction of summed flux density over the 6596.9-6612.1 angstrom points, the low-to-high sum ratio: 4.5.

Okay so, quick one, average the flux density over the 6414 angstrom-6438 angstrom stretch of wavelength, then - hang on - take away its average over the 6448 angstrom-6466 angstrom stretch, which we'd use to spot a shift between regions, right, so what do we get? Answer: 0.11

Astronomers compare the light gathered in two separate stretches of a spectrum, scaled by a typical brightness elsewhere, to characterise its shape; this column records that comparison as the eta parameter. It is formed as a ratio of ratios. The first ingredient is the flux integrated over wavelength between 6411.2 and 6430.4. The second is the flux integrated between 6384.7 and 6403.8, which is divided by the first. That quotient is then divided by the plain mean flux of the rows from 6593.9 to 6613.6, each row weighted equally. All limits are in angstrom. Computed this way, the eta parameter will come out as 0.176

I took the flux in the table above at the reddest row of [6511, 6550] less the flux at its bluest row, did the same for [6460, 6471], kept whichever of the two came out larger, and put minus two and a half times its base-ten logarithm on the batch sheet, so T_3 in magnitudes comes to 1.3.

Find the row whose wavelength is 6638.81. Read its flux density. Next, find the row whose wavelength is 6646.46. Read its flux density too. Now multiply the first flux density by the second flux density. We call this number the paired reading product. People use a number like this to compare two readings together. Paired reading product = 32.8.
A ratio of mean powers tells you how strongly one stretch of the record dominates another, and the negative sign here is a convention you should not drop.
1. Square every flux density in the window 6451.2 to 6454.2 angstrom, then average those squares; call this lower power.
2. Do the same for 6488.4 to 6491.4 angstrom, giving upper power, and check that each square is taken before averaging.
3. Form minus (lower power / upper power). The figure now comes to -0.97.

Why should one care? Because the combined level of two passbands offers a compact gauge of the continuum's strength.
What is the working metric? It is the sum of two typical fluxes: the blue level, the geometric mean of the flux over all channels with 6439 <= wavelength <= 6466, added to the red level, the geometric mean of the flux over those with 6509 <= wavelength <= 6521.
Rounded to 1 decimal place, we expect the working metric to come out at 11.5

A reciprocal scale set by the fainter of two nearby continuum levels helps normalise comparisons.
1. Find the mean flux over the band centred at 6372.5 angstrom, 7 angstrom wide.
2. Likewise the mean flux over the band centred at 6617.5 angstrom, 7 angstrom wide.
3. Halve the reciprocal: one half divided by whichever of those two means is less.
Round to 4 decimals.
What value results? 0.0900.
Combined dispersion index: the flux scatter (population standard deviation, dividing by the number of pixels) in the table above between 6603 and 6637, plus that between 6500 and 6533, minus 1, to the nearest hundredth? -0.73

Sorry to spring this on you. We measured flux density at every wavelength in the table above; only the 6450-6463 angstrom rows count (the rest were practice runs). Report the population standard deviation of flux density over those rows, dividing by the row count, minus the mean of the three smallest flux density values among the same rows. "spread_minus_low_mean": -5.32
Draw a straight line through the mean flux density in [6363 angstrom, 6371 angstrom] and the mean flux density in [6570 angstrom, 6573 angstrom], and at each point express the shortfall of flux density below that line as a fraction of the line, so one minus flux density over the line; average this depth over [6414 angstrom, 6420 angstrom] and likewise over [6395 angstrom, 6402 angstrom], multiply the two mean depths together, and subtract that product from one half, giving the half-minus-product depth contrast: 0.500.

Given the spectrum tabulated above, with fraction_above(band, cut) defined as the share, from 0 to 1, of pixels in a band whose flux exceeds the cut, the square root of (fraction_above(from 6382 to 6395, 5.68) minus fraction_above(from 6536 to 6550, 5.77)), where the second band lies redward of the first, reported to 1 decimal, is 0.6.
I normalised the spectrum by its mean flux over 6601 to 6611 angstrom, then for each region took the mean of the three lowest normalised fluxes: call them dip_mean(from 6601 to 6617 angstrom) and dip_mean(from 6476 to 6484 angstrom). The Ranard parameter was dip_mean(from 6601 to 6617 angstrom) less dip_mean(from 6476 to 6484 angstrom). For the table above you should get -0.056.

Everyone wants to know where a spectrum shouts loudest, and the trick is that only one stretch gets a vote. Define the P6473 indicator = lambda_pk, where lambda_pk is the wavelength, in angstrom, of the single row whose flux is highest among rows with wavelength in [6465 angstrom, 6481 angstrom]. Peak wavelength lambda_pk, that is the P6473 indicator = 6478.74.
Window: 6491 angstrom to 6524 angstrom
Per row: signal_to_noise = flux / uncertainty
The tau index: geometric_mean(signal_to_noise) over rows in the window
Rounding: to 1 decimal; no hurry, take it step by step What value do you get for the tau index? 43.7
